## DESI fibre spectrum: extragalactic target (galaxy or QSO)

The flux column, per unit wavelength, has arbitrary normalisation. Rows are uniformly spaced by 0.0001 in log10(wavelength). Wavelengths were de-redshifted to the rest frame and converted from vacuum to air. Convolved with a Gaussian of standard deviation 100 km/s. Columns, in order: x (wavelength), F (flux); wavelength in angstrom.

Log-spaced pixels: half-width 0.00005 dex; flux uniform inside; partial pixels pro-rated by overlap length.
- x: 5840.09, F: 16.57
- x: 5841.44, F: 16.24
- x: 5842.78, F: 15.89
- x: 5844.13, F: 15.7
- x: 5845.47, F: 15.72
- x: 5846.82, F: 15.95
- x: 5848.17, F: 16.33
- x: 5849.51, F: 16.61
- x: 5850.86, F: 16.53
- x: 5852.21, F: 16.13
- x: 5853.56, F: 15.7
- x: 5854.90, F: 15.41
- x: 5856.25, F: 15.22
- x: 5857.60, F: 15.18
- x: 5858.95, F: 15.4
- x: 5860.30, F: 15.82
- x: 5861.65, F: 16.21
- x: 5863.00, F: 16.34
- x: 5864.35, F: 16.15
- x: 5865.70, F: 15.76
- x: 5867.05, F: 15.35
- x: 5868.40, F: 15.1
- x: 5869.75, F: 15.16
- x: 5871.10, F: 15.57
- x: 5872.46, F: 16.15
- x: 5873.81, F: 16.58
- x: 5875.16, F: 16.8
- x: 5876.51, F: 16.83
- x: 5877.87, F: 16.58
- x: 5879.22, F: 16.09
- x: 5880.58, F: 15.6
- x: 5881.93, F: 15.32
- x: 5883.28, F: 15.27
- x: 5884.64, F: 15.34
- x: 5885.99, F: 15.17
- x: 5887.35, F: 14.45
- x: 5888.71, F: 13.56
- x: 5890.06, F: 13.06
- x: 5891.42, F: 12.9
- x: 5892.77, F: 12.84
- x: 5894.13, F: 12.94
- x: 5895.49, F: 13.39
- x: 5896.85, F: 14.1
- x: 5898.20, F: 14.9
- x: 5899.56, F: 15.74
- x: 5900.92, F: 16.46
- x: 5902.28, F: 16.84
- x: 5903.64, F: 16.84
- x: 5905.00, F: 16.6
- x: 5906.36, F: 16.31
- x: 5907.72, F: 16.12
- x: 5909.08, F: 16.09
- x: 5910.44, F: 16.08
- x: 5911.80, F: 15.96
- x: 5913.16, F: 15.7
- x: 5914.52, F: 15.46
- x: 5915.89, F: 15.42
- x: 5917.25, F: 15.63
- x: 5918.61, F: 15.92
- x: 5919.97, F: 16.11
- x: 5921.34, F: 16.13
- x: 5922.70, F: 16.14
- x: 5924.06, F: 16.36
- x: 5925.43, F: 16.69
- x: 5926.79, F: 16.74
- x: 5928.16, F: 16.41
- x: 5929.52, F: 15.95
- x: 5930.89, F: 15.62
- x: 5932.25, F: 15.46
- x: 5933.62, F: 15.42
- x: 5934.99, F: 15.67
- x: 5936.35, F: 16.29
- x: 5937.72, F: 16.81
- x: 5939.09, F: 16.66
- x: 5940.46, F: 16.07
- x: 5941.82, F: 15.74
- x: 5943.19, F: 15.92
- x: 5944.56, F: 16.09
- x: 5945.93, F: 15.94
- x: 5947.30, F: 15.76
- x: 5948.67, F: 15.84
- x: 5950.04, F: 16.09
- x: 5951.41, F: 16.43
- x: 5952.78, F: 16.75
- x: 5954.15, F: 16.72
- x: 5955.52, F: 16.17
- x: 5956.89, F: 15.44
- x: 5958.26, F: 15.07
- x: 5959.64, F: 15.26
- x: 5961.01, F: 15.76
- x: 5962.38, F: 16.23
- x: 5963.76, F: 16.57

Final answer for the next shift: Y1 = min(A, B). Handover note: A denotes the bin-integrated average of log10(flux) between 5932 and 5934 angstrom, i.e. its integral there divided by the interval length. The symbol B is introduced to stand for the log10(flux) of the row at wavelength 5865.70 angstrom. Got 1.19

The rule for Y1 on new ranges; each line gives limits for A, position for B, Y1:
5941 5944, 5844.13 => 1.20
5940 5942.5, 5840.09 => 1.20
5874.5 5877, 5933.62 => 1.19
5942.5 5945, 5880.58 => 1.19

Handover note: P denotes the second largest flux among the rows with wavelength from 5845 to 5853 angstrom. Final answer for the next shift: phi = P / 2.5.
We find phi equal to 6.61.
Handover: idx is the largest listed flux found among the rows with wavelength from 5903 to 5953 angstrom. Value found 16.84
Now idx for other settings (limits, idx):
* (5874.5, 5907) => 16.84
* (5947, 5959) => 16.75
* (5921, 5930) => 16.74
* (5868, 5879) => 16.83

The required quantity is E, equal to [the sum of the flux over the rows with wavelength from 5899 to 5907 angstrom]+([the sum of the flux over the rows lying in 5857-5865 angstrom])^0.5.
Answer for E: 109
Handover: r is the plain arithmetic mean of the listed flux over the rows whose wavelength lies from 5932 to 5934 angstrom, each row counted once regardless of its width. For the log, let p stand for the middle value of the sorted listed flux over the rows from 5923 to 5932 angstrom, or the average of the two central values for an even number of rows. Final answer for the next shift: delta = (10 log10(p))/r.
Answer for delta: 0.787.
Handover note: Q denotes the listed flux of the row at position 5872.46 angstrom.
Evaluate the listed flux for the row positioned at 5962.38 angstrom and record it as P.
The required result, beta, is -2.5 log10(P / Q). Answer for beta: -0.01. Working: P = 16.23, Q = 16.15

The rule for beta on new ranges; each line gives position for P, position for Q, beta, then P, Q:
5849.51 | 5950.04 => -0.03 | 16.61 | 16.09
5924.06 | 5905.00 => 0.02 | 16.36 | 16.6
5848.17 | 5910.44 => -0.02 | 16.33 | 16.08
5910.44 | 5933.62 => -0.05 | 16.08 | 15.42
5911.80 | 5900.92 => 0.03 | 15.96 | 16.46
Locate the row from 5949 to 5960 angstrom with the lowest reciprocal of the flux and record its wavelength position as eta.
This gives 5952.78 angstrom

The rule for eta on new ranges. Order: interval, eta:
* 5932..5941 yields 5937.72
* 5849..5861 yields 5849.51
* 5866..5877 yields 5876.51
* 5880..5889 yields 5880.58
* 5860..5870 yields 5863.00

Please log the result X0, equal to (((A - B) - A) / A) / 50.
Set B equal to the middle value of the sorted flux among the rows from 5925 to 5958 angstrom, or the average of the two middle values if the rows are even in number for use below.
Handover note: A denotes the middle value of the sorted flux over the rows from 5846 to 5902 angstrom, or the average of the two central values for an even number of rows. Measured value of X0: -0.0207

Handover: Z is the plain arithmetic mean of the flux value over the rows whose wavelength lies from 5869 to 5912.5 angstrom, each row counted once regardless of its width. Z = 15.4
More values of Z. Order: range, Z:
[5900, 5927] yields 16.2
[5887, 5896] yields 13.3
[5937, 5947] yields 16.2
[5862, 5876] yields 15.9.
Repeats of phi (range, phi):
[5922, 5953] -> 6.70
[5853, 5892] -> 6.72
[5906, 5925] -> 6.52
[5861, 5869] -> 6.48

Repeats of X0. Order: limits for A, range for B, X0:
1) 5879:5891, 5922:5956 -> -0.0211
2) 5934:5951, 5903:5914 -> -0.0201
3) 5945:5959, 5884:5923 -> -0.0196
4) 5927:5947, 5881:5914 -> -0.0192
